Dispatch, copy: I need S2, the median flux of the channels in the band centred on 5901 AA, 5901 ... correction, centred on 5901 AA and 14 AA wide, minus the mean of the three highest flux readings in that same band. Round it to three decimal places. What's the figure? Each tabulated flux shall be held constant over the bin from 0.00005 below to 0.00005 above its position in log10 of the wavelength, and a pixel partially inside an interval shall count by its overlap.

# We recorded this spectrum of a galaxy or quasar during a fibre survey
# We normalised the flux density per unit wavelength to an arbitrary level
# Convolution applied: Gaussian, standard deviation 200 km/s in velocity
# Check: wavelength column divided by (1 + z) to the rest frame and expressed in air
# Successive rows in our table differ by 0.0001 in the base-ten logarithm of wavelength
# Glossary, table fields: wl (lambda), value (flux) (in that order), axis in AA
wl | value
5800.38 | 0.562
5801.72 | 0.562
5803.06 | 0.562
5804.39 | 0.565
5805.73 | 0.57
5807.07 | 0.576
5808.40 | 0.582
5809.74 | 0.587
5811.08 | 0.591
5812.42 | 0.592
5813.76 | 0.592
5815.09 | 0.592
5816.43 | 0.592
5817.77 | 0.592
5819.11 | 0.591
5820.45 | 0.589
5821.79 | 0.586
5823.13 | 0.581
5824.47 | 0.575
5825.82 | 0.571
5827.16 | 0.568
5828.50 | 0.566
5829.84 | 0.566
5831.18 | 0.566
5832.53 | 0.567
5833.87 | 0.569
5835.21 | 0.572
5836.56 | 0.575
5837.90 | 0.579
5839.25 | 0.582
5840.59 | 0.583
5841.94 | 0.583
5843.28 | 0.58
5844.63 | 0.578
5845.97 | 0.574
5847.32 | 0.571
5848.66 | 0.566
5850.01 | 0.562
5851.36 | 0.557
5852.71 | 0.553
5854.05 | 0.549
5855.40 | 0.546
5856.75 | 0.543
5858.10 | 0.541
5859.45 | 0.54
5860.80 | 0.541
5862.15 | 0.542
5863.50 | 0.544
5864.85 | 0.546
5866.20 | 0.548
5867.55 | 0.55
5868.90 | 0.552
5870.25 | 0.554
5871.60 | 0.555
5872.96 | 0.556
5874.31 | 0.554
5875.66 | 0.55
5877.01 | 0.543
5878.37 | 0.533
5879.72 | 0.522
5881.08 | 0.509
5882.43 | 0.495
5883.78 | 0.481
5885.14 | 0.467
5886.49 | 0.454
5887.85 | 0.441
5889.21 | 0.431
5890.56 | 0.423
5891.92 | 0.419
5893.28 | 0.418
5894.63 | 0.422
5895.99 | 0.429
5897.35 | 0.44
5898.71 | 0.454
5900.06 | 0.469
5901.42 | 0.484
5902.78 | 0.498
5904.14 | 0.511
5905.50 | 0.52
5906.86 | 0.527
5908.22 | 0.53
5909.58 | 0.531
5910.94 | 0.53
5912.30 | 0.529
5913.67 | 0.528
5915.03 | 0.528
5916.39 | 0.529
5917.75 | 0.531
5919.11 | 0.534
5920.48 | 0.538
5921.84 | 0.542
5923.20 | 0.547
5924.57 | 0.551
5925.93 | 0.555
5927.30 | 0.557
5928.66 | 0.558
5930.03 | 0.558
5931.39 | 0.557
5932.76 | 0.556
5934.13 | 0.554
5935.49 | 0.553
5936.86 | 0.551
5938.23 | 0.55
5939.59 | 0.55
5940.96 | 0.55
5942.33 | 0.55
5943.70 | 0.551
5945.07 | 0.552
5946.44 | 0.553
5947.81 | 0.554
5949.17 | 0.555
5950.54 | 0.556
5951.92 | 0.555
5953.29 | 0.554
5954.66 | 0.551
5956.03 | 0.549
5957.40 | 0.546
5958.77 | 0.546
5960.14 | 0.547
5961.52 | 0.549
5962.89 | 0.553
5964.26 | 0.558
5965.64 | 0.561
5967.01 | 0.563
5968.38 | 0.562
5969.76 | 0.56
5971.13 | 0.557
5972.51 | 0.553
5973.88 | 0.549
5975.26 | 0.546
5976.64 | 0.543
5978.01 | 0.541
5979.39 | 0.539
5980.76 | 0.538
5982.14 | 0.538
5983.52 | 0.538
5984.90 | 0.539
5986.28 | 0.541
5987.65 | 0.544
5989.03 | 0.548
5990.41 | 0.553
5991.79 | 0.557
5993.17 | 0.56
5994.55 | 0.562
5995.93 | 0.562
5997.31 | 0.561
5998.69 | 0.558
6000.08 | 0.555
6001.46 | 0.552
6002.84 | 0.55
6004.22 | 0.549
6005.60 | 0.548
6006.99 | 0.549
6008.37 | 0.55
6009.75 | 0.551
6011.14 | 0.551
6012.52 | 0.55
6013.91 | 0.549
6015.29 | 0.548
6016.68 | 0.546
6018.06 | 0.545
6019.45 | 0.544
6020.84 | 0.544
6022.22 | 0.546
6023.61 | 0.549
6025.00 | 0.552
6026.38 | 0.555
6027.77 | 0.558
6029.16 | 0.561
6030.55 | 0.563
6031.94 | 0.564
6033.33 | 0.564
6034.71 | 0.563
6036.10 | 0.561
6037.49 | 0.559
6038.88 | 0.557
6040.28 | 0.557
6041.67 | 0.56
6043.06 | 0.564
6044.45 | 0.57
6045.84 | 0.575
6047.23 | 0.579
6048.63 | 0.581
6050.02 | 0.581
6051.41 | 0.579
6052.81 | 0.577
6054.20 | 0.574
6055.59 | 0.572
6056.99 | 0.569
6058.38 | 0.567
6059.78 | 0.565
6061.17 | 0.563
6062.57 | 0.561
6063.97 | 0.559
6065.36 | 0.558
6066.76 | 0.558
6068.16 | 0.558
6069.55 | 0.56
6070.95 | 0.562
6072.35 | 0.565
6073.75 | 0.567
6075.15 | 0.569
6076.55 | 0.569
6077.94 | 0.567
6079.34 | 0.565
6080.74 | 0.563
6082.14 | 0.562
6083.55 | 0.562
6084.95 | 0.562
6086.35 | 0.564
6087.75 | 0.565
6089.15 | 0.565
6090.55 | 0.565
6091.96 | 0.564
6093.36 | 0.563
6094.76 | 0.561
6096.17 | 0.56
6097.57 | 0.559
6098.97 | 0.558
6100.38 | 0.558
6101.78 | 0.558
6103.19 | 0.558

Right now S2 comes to -0.043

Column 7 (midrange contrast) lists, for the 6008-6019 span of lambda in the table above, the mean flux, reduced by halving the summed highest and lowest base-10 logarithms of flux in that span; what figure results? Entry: 0.810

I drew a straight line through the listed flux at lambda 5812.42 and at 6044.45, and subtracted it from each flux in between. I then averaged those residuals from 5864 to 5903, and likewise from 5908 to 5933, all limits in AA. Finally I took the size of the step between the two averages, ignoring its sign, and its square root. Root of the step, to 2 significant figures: 0.23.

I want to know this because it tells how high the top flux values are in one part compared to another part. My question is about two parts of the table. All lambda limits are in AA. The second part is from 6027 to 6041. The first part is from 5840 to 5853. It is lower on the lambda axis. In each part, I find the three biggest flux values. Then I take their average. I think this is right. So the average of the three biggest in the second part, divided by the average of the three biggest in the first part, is 0.97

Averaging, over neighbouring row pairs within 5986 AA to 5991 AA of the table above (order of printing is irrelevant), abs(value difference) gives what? 0.0040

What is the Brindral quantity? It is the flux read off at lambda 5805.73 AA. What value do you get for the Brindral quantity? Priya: 0.57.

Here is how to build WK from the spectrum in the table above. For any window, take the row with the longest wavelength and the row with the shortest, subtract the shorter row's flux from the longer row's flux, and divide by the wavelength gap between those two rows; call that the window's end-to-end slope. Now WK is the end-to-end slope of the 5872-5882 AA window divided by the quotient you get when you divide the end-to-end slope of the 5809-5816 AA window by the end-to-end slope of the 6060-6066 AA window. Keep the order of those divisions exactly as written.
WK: 0.0074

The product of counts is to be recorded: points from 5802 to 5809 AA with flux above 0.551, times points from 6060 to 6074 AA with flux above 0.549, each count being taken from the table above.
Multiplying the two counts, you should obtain 50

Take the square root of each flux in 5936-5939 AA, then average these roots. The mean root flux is 0.742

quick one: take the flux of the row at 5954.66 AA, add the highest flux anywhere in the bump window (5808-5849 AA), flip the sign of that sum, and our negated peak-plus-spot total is -1.143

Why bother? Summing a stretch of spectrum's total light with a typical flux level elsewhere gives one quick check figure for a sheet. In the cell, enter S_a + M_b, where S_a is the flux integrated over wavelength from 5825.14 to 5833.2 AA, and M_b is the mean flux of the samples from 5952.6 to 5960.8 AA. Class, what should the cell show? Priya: 5.12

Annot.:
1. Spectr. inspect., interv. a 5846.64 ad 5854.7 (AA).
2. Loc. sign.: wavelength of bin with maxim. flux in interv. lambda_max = 5847.32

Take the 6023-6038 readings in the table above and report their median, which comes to 0.561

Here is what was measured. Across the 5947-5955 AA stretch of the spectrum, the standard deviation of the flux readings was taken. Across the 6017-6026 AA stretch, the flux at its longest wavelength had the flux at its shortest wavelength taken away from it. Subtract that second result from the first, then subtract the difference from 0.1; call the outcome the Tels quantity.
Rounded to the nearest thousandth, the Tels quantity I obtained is 0.105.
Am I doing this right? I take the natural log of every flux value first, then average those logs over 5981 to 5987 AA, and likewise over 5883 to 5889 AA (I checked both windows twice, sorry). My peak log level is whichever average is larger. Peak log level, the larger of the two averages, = -0.618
